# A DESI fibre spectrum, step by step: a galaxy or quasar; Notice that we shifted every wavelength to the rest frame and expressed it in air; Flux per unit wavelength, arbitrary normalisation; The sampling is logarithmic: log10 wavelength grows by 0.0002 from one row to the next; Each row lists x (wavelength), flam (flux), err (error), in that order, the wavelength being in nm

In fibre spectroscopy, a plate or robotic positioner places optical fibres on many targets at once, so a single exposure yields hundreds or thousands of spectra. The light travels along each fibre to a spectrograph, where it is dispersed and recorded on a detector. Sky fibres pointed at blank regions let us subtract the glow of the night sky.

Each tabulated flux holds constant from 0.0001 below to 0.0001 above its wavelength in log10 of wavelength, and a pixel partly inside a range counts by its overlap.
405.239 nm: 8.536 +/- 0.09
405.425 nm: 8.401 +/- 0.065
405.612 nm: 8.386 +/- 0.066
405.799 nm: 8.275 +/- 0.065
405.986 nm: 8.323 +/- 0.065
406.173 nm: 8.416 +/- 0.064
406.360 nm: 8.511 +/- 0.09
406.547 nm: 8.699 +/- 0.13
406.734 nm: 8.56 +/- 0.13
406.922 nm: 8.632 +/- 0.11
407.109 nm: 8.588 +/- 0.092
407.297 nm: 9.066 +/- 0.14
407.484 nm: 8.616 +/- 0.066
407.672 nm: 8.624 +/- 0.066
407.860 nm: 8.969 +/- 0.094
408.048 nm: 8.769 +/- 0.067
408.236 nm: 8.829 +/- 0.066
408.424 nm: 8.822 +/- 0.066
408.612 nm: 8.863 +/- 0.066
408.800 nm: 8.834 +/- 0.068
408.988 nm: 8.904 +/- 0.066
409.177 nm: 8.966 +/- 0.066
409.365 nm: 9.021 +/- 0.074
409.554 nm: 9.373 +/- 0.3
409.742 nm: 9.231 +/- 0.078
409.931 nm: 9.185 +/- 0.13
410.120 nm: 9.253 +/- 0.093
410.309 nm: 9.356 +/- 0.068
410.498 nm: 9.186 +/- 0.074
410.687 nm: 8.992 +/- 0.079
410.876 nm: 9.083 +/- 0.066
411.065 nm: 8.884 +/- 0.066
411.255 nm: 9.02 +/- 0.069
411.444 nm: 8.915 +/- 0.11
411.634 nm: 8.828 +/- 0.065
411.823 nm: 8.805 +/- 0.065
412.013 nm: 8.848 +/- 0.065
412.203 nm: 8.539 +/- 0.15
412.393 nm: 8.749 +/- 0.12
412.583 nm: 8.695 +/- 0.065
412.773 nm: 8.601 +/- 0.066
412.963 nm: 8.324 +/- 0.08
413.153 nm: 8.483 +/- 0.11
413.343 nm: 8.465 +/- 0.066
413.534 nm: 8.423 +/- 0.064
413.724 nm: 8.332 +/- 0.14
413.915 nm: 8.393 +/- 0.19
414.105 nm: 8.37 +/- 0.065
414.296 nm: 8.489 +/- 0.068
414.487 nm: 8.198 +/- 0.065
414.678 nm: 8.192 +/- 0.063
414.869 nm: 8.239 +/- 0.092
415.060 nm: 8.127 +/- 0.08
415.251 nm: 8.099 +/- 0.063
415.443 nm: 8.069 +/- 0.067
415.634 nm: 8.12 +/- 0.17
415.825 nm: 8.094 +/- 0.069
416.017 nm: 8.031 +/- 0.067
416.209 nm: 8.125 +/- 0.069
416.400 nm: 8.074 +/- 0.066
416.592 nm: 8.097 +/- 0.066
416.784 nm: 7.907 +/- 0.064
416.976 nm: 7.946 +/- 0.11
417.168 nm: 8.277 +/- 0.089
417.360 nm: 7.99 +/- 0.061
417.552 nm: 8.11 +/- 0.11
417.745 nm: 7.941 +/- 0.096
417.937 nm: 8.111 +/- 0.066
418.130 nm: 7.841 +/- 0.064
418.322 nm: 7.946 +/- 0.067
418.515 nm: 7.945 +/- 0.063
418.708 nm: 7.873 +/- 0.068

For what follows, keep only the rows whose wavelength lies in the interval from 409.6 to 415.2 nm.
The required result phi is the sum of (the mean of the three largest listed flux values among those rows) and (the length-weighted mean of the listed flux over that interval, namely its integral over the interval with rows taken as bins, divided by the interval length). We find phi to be 18.0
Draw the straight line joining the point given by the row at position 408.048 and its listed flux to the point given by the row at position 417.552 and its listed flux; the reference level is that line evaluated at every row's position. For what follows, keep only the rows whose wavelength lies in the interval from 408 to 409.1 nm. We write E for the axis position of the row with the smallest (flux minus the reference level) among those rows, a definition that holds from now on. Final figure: 408.048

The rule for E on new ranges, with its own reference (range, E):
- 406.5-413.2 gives 406.734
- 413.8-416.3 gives 415.443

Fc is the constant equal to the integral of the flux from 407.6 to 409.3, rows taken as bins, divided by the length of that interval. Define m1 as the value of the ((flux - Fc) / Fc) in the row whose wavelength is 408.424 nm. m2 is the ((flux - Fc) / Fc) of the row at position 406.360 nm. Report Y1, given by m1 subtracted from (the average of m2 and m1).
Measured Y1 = -0.02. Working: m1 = -0.003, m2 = -0.04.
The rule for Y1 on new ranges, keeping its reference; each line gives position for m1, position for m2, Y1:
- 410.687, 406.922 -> -0.02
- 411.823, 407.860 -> 0.01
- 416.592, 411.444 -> 0.05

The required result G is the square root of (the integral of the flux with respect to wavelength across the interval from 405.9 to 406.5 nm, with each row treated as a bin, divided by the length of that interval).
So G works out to 2.91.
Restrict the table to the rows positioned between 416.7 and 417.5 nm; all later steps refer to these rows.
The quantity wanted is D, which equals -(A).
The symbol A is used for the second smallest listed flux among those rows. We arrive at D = -7.9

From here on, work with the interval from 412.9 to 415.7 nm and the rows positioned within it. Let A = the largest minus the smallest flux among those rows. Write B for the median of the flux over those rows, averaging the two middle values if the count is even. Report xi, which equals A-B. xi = -7.9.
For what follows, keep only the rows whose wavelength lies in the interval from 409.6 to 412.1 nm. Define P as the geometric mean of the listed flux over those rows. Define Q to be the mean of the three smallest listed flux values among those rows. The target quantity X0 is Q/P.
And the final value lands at 0.976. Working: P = 9.04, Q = 8.8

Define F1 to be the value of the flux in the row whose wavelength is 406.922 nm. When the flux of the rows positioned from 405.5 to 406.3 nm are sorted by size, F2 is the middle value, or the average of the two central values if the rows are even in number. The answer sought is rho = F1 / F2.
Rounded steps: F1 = 8.632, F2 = 8.4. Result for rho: 1.03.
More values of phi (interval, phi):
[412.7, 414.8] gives 16.9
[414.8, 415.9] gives 16.3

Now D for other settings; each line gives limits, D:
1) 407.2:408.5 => -8.6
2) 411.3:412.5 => -8.7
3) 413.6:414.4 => -8.4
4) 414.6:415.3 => -8.1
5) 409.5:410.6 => -9.2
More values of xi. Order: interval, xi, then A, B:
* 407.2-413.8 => -7.8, 1.05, 8.85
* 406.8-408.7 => -8.3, 0.48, 8.80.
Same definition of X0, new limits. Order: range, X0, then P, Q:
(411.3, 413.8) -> 0.971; 8.61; 8.4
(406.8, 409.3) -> 0.978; 8.81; 8.6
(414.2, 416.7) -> 0.989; 8.15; 8.1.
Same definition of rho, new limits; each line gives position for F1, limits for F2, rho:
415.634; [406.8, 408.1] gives 0.94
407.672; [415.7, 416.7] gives 1.07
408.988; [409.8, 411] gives 0.97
